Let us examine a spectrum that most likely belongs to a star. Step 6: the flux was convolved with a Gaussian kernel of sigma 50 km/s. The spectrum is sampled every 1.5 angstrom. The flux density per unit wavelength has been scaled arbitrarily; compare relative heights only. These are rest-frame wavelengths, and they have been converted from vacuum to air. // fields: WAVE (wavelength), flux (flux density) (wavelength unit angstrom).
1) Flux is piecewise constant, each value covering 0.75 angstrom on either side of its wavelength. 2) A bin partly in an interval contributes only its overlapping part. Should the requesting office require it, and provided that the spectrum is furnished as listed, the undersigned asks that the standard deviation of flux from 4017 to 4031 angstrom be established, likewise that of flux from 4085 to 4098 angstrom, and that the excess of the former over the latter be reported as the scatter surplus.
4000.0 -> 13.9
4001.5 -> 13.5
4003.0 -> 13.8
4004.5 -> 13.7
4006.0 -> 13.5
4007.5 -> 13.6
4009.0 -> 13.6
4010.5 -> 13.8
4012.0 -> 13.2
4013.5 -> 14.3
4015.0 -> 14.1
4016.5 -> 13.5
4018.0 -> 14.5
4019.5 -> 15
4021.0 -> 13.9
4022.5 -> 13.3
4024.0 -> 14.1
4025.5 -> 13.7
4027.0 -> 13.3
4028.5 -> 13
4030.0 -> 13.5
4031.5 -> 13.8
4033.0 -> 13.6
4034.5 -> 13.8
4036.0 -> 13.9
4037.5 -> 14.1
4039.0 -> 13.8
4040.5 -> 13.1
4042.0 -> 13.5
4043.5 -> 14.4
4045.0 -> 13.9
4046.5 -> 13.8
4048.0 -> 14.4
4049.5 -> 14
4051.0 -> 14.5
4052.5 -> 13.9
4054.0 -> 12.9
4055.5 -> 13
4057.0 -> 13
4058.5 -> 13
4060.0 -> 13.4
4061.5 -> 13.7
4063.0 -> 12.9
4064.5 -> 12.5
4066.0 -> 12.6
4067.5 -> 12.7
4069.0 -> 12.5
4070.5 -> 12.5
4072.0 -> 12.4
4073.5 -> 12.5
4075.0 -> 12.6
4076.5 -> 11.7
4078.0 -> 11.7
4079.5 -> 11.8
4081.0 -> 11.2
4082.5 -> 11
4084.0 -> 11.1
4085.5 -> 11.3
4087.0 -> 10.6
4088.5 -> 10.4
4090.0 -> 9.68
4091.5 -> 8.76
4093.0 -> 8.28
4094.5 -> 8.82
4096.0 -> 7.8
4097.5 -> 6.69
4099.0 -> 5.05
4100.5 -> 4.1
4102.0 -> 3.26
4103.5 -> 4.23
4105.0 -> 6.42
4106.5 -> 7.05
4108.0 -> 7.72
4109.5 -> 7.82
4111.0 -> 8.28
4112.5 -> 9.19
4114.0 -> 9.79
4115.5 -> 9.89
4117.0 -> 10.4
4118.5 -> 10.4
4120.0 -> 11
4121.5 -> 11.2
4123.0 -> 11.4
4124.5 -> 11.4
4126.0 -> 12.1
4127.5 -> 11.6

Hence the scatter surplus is -0.8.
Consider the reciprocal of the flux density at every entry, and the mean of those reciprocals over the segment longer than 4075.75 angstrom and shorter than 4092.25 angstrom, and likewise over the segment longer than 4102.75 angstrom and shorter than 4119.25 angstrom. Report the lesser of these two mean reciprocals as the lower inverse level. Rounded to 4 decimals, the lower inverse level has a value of 0.0929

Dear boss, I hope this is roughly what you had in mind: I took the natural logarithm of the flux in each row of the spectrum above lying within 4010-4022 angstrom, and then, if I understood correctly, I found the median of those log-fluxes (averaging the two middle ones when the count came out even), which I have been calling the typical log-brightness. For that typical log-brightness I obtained 2.6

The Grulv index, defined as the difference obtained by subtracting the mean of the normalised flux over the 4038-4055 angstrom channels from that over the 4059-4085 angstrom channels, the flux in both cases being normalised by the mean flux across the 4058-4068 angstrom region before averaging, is -0.12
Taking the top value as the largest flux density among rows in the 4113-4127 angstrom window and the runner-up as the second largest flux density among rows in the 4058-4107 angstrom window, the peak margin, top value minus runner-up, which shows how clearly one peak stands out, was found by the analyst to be -1.3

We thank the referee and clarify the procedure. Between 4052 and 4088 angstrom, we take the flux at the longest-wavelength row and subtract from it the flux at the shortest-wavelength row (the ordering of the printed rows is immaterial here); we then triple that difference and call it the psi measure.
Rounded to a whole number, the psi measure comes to -10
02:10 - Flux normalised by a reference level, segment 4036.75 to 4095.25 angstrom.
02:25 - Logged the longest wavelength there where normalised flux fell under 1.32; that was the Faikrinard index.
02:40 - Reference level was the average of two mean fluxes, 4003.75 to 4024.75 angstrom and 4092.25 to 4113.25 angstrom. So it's 4094.5 angstrom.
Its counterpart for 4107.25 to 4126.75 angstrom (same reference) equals 4126.0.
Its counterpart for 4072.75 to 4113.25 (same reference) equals 4112.5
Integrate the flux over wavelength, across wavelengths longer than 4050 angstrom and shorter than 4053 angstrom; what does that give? 42.6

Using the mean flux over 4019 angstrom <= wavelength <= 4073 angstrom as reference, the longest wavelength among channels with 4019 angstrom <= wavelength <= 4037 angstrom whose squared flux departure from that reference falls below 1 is 4036.0 angstrom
